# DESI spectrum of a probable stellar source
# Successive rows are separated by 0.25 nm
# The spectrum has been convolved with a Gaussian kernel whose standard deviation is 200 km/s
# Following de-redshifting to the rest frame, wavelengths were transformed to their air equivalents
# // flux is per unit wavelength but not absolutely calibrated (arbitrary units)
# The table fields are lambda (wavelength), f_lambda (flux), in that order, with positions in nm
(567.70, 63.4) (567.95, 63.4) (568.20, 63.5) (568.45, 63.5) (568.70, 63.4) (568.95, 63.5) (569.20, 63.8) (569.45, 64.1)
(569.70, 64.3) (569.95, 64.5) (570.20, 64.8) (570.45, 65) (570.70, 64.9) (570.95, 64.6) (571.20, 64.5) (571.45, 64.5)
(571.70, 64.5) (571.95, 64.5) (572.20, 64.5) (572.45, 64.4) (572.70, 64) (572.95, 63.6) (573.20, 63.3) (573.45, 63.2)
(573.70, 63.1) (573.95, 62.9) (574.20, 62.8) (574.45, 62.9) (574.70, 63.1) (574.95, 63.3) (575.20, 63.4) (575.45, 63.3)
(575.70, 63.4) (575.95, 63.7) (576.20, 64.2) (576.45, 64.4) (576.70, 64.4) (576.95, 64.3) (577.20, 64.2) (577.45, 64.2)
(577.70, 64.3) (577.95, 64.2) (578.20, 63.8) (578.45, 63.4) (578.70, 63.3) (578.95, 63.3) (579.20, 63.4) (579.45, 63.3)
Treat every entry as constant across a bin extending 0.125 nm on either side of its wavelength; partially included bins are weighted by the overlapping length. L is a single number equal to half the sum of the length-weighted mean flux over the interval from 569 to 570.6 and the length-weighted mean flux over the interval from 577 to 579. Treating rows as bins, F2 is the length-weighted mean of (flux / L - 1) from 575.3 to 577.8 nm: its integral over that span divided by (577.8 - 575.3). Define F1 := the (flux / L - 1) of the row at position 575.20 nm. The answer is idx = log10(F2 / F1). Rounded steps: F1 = -0.011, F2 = -0.002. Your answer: -0.9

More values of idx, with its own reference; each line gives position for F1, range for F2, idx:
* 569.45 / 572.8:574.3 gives 1.5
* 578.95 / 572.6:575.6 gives 0.0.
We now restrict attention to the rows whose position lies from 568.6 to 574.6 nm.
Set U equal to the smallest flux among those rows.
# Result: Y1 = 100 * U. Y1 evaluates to 6280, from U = 62.8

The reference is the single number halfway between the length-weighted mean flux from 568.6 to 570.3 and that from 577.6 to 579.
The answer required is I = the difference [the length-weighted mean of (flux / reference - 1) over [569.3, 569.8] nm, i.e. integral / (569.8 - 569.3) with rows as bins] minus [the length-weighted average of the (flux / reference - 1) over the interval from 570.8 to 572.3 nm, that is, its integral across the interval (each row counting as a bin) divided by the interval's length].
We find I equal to -0.005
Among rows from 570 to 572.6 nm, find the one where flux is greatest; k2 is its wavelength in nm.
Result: 570.45 nm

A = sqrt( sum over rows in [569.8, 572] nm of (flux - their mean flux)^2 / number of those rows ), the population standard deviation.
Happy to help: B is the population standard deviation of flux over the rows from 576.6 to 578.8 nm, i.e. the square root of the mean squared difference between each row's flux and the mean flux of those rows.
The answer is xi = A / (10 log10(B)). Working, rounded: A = 0.19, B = 0.39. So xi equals -0.046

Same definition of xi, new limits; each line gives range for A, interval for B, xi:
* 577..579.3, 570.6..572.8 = -0.063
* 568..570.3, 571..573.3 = -0.133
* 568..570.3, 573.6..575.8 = -0.073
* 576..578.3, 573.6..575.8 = -0.025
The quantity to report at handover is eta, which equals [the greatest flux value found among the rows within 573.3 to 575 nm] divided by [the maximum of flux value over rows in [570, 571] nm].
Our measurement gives 0.974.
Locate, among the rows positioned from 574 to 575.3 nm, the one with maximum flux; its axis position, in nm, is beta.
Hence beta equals 575.20 nm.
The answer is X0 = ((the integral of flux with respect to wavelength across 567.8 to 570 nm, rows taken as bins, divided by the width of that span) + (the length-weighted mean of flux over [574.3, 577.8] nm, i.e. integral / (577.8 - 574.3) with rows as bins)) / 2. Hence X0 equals 63.8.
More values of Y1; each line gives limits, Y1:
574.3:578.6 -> 6290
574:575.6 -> 6280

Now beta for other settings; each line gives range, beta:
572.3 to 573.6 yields 572.45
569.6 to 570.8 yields 570.45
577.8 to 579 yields 577.95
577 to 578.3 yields 577.70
